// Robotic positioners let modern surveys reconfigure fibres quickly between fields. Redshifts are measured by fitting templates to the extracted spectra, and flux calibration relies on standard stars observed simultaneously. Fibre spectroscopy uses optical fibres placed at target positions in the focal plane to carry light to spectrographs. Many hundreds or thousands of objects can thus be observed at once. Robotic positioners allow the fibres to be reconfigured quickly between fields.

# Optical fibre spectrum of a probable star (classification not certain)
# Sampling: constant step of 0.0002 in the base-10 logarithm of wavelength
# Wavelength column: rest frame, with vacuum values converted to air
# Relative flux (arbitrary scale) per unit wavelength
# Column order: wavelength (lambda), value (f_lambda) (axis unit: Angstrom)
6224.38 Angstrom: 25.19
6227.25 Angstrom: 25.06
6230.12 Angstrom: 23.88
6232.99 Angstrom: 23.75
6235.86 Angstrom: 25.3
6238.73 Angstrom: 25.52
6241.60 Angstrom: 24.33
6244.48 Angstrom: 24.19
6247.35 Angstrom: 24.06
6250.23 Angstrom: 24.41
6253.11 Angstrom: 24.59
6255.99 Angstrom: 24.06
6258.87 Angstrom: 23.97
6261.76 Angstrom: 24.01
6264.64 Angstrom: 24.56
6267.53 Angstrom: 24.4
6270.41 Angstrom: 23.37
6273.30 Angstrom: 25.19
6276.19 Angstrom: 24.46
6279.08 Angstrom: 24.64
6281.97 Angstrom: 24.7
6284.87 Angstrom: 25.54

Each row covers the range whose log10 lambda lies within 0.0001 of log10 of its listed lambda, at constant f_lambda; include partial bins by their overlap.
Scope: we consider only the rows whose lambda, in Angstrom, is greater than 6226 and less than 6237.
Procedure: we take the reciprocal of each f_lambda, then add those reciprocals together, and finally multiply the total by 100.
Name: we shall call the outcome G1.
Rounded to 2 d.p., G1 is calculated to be 16.34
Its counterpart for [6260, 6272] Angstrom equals 16.61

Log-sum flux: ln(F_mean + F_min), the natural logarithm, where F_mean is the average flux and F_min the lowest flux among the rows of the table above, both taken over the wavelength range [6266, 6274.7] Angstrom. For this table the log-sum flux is 3.86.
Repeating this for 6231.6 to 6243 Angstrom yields 3.88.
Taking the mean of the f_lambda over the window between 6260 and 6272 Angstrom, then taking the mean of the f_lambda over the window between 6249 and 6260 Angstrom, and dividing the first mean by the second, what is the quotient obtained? 0.993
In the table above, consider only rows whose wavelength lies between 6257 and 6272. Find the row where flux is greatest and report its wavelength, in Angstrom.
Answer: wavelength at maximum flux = 6264.64 Angstrom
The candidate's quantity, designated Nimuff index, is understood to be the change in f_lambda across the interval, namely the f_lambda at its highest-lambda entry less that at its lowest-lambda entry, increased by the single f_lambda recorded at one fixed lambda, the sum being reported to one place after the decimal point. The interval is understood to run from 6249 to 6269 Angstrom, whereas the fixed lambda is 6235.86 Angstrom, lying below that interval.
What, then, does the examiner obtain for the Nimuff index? 25.3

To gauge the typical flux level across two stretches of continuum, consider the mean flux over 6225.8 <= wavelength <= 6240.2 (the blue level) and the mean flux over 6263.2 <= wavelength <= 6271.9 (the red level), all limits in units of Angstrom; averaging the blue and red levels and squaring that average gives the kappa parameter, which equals 596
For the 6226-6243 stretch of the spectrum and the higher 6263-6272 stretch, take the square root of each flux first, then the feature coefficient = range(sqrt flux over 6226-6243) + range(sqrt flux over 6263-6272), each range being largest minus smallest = 0.30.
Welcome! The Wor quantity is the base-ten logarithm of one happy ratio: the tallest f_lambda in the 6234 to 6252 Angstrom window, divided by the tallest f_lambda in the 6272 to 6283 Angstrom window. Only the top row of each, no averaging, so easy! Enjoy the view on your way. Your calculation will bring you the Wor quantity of 0.0057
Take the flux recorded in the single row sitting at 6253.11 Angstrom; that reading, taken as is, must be 24.59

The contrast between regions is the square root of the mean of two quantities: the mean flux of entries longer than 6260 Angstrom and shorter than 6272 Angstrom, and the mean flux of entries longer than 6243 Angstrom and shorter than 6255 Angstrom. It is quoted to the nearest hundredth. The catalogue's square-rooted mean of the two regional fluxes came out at 4.92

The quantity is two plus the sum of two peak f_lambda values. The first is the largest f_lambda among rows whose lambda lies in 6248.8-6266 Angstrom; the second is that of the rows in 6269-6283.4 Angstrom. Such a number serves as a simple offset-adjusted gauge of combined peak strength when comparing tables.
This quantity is 51.8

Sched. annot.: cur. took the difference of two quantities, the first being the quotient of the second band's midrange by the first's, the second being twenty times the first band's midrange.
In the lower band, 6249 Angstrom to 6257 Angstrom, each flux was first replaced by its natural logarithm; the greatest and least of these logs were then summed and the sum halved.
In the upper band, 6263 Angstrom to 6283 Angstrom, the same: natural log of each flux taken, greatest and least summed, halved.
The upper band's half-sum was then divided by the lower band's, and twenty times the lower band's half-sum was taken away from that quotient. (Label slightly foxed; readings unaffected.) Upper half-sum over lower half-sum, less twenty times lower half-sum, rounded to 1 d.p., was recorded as -62.8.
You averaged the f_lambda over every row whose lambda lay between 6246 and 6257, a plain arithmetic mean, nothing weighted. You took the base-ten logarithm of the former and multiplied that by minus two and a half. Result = -3.46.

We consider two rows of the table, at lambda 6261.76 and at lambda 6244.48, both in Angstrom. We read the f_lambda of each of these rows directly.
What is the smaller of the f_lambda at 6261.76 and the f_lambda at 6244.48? 24.0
